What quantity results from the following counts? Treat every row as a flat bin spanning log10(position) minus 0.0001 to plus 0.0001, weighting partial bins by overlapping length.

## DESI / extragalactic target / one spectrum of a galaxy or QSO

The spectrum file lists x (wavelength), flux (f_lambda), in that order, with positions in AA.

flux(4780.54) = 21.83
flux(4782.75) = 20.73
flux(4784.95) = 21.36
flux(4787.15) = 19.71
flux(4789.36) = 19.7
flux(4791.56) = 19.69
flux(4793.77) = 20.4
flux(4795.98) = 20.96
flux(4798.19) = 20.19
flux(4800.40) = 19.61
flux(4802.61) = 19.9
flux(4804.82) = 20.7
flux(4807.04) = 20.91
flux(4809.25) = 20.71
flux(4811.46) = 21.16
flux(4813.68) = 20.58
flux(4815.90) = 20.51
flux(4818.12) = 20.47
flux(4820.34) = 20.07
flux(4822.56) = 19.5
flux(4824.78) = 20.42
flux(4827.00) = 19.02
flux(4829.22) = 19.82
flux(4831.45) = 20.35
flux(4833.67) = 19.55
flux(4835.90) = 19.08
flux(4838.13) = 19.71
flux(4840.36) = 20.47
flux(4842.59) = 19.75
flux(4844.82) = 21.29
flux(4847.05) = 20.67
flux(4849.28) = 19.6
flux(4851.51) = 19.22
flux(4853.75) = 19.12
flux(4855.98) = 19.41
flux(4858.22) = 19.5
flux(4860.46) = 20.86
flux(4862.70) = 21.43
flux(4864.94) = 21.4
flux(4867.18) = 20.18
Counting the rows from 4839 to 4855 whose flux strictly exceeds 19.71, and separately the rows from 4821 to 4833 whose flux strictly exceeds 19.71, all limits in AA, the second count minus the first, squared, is 1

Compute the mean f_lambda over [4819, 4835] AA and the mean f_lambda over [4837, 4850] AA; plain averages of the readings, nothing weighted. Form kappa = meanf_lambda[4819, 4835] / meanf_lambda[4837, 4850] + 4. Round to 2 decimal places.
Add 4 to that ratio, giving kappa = 4.98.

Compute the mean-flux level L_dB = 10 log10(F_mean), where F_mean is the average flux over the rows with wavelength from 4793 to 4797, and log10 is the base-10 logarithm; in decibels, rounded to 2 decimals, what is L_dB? 13.16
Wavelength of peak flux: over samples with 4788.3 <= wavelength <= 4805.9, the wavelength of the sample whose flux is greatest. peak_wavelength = 4795.98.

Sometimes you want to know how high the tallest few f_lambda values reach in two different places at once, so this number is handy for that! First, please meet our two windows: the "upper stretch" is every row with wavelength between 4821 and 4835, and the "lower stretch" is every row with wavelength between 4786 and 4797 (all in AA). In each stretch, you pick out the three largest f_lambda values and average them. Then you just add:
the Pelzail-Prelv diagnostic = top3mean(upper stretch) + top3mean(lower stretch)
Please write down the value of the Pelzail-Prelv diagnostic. 40.6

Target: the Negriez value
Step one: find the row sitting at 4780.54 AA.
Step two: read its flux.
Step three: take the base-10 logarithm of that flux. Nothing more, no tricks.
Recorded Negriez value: 1.34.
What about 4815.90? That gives 1.31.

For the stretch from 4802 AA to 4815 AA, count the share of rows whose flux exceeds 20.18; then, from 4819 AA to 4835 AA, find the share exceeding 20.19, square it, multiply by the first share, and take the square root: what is 0.26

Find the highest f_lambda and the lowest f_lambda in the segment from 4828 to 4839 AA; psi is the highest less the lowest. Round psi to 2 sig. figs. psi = 1.3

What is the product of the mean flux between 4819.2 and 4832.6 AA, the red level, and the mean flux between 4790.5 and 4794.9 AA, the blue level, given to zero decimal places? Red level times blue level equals 398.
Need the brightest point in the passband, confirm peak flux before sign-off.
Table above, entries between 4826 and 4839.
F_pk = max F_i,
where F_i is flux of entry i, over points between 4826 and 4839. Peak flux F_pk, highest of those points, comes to 20.35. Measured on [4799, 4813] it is 21.16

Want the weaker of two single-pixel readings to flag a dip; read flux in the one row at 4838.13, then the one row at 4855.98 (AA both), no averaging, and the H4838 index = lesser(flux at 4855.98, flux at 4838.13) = 19.4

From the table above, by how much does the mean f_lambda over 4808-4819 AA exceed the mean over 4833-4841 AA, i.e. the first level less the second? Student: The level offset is 1.0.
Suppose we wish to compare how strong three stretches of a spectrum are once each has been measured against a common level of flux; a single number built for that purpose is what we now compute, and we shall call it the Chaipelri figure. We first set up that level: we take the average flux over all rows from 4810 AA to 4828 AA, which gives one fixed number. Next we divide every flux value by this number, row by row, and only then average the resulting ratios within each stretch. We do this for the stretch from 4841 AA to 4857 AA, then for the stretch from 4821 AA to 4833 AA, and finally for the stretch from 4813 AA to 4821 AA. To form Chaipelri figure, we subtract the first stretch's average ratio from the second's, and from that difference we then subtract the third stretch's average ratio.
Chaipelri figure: -1.012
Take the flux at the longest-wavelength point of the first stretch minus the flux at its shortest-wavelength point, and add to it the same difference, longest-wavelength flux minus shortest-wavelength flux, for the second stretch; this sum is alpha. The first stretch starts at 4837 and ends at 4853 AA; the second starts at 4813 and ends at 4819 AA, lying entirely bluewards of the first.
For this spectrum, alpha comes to -0.6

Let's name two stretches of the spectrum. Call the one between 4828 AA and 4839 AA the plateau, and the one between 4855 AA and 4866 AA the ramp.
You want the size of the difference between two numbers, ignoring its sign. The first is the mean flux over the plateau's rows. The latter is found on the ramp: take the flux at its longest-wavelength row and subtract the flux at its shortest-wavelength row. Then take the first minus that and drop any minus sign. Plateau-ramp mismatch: 17.7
